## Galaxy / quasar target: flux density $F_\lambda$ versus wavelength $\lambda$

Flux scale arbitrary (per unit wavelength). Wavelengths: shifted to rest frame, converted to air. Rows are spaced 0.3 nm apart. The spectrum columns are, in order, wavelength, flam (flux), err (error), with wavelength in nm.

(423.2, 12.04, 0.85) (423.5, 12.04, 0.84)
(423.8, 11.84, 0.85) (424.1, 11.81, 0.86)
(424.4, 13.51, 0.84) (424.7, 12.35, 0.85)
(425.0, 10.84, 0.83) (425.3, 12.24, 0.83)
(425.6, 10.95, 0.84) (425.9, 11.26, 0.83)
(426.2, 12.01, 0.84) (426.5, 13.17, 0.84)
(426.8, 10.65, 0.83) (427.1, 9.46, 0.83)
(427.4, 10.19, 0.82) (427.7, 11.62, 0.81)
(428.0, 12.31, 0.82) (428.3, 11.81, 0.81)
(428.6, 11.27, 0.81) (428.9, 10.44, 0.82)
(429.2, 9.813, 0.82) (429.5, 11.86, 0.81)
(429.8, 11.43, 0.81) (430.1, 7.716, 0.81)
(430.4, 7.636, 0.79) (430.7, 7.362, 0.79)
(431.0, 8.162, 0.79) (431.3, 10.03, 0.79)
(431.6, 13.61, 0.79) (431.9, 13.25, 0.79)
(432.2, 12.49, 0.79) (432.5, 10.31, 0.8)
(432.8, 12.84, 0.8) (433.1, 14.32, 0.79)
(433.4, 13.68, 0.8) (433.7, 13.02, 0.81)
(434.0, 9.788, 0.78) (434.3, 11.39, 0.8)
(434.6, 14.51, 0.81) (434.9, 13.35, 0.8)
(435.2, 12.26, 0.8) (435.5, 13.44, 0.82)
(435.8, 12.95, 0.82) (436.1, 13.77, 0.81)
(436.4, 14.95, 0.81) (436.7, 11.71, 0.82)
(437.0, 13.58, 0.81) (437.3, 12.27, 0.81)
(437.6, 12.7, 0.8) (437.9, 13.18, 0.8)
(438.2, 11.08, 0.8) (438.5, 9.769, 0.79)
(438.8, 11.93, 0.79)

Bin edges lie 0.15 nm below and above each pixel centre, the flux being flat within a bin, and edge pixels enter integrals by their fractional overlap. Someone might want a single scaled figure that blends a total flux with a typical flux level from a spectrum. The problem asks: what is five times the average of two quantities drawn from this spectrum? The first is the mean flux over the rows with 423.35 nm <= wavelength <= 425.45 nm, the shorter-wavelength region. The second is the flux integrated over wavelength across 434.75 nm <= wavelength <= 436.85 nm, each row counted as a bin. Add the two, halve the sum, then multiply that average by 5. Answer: 100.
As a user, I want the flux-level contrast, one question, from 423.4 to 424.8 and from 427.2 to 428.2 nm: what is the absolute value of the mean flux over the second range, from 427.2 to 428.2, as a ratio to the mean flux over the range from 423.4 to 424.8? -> 0.92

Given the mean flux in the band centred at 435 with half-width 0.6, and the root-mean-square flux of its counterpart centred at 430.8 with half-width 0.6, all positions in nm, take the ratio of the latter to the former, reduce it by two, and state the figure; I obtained -1.4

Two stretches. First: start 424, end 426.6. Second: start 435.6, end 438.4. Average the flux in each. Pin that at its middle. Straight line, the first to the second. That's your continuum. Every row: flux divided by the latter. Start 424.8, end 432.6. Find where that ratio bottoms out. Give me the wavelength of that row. 430.7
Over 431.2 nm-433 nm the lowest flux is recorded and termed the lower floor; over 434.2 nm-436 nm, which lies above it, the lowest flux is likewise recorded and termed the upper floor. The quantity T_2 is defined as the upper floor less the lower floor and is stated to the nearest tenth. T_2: 1.4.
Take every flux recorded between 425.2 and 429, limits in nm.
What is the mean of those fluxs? 11.3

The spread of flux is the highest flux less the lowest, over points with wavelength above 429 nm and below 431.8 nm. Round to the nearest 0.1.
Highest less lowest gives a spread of 6.2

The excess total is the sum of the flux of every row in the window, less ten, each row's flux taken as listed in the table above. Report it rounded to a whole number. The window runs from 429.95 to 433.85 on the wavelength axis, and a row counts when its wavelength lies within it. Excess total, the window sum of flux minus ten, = 134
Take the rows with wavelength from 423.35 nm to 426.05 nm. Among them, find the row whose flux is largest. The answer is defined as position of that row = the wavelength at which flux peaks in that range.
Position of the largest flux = 424.4 nm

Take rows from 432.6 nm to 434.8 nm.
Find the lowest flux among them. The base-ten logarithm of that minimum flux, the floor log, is 0.99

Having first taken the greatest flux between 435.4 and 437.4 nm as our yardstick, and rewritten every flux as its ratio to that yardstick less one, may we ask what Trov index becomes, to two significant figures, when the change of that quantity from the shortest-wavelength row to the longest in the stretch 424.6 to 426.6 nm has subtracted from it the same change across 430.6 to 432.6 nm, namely -0.14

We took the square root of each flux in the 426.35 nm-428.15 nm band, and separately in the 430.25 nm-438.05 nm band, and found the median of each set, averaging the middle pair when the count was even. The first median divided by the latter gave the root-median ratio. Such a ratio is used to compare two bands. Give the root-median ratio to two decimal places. 0.93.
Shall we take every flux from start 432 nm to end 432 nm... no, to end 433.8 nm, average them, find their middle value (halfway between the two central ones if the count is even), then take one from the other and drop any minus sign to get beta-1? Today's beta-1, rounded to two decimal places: 0.15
